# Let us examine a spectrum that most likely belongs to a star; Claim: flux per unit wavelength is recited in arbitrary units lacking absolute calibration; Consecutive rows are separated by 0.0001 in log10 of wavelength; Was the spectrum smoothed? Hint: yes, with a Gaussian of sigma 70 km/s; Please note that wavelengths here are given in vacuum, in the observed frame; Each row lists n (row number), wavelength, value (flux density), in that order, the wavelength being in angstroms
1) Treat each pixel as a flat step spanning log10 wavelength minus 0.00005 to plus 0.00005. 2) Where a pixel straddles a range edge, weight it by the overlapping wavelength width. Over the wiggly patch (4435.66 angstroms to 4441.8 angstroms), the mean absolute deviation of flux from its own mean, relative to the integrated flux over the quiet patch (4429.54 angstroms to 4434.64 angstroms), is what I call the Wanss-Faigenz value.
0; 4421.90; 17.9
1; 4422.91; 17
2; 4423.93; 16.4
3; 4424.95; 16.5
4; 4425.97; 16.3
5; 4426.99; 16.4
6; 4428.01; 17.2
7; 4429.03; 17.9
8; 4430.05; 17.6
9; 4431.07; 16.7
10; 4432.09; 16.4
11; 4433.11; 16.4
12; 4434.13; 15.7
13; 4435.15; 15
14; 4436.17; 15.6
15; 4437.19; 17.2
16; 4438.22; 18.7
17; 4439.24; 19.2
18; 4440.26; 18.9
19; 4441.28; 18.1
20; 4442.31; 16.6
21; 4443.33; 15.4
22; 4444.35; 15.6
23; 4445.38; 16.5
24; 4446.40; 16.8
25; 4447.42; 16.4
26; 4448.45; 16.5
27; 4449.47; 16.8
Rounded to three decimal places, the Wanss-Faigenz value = 0.012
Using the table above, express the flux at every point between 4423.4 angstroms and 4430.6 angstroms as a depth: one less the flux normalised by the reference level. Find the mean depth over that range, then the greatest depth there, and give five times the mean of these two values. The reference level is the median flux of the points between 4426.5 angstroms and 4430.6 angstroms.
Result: 0.23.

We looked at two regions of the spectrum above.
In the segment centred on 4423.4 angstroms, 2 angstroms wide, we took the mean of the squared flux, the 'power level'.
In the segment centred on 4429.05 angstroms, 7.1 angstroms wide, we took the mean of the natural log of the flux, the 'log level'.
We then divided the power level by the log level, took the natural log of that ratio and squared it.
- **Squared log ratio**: 21.1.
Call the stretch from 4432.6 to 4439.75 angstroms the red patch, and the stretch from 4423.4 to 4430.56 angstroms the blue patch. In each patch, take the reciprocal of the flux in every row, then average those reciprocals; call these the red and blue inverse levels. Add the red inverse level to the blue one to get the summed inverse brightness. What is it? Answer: 0.119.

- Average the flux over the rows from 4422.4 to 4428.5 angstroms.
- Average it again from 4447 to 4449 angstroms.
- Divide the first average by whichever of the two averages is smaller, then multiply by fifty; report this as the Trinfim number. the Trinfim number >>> 50.6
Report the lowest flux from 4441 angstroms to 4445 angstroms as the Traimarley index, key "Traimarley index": 15.4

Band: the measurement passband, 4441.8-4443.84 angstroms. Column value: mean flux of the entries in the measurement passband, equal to 16.0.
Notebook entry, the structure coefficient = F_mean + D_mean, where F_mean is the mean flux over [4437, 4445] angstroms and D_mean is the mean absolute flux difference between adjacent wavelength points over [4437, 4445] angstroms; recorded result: 18.3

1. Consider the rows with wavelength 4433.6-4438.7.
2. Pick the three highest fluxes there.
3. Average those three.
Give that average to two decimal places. 17.20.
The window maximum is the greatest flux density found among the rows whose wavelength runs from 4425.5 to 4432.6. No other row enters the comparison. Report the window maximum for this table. 17.9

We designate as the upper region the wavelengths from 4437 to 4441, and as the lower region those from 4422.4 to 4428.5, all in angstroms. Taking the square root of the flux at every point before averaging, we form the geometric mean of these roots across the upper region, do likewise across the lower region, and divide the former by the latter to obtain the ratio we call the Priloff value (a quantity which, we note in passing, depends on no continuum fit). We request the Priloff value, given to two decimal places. 1.05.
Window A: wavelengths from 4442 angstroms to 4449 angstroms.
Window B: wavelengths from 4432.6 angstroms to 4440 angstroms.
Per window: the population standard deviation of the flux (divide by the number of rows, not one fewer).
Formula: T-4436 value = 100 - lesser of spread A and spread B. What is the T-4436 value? 99.5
